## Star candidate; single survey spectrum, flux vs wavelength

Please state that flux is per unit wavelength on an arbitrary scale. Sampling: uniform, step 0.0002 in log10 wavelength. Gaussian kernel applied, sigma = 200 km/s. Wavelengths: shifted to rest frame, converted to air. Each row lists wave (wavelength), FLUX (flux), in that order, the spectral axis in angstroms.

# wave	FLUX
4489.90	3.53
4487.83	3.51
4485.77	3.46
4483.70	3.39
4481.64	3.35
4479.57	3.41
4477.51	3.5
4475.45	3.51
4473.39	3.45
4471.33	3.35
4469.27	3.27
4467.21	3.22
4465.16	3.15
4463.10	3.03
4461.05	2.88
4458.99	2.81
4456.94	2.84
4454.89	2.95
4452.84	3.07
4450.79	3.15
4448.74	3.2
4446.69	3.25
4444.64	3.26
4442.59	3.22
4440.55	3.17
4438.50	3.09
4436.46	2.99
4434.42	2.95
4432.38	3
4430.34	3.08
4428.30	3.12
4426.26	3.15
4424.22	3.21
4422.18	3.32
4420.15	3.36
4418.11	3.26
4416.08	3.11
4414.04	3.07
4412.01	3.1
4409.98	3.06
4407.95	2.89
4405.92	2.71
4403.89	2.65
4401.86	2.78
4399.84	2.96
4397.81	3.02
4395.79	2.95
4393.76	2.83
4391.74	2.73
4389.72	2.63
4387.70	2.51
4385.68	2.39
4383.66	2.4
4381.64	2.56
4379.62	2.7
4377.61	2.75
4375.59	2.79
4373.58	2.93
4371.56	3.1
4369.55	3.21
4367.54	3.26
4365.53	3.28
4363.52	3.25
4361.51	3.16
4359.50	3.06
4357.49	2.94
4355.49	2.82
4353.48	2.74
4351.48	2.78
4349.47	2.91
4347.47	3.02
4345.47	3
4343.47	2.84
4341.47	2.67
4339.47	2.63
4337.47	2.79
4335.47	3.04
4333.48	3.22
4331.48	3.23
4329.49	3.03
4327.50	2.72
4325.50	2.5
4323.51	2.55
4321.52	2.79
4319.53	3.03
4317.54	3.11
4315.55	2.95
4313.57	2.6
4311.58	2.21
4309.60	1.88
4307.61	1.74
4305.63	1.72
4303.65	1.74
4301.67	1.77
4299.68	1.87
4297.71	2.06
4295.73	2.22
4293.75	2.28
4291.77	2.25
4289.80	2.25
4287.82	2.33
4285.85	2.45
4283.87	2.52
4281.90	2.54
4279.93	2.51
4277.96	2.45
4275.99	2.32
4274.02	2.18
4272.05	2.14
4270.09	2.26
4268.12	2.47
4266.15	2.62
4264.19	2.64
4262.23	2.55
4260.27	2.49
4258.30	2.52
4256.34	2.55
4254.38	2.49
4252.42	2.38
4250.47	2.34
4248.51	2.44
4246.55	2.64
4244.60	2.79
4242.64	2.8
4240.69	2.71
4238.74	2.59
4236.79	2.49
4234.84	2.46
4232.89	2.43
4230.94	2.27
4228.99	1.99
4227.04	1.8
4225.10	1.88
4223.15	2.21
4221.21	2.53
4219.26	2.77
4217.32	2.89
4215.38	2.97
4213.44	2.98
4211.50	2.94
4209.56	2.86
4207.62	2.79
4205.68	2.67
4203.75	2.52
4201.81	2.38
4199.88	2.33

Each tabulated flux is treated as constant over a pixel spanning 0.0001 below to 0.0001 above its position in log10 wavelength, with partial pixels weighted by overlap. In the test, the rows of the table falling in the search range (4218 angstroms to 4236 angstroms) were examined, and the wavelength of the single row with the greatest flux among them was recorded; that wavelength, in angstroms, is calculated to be 4219.26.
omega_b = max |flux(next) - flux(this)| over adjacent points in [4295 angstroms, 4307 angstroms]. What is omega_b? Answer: 0.19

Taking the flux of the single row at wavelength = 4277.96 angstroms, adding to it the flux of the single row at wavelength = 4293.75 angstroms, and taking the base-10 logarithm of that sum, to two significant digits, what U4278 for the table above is 0.67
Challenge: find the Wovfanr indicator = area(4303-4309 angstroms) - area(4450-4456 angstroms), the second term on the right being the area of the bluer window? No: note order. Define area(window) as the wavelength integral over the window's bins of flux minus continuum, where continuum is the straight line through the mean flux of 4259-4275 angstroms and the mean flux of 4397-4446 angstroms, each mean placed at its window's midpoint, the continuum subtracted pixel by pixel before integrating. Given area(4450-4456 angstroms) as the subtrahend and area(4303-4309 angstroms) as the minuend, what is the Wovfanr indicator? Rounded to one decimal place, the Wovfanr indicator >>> -4.2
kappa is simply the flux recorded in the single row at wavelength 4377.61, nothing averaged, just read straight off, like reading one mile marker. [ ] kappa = 2.75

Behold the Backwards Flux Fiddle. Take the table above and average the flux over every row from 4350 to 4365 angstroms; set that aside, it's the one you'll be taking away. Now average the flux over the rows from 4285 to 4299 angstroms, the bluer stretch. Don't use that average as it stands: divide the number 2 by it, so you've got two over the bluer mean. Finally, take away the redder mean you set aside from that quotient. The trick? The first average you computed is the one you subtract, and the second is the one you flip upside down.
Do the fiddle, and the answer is -2.08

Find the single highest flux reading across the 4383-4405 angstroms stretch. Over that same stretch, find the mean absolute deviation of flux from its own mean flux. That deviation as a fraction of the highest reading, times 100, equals 5.9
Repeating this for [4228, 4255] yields 5.6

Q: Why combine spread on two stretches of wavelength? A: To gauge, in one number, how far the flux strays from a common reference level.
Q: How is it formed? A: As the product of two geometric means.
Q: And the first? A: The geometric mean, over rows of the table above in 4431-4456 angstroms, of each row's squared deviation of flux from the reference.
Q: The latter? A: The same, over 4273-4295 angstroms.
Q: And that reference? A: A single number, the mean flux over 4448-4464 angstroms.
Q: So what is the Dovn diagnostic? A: 0.00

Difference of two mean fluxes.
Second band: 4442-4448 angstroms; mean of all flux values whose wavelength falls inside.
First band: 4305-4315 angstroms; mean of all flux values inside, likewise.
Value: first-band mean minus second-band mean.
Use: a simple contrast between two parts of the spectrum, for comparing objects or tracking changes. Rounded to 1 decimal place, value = -1.2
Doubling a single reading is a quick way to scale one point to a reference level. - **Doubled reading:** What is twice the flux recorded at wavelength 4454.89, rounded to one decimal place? 5.9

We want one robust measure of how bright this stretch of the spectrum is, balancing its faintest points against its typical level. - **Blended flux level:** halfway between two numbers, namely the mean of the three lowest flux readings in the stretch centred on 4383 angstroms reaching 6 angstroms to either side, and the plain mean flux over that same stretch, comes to 2.49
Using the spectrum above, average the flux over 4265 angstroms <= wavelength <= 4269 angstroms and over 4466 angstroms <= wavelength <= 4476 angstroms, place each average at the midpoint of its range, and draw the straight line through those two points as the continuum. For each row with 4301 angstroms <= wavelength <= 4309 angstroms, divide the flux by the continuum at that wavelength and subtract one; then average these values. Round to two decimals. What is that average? -0.35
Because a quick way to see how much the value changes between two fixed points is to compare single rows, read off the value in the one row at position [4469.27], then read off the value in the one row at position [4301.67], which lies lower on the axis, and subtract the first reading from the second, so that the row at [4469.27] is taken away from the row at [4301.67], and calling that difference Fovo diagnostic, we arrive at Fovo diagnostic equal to -1.5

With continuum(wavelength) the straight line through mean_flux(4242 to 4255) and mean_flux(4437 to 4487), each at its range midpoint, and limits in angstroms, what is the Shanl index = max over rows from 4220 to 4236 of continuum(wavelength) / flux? 1.38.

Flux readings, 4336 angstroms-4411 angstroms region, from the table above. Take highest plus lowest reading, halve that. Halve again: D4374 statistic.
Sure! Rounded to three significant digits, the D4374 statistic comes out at 1.42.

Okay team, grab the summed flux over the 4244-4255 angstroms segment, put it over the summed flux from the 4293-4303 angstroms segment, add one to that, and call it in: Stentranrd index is 2.5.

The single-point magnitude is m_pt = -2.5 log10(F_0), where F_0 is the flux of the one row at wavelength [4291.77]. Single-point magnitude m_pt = -0.88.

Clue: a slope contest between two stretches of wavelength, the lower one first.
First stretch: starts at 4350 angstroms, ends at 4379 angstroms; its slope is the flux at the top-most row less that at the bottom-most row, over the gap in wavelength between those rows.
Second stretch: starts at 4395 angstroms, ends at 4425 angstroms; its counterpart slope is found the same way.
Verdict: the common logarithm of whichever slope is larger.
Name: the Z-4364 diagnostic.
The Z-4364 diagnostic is -2.0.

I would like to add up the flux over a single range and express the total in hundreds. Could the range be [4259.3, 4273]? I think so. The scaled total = 0.17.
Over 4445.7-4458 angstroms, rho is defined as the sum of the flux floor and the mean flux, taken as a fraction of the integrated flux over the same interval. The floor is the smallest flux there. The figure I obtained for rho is 0.156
